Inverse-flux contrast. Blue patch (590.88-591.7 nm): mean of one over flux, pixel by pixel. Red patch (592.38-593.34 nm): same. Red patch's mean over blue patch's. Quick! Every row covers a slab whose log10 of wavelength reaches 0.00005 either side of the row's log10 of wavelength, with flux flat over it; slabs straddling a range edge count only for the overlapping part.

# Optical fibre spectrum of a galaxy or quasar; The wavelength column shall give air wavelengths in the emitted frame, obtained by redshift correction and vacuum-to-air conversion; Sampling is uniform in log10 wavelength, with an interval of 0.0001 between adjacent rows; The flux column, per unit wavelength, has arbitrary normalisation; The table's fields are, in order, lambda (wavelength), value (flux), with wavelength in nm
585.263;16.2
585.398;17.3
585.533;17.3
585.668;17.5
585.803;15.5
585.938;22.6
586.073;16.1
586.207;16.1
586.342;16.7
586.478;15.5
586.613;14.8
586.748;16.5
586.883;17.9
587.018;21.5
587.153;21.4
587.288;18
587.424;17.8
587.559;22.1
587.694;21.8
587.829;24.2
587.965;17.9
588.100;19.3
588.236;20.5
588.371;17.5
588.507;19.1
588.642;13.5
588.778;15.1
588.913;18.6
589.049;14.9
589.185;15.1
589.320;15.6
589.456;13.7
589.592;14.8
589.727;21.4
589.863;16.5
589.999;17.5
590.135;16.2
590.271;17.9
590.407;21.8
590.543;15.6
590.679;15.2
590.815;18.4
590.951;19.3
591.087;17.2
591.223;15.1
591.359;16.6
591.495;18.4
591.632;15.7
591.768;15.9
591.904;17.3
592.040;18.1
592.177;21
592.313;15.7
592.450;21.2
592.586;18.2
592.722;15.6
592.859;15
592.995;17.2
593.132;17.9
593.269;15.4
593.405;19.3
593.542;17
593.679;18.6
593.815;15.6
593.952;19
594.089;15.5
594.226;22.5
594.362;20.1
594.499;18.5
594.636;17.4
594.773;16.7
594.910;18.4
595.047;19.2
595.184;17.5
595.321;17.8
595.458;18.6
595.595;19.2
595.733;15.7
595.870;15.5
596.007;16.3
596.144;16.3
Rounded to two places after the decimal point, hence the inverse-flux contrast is 1.00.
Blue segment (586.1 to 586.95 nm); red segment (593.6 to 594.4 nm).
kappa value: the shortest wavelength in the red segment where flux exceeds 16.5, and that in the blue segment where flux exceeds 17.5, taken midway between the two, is 590.28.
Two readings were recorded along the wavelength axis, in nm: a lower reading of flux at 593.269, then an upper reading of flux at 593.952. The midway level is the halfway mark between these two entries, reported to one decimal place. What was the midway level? 17.2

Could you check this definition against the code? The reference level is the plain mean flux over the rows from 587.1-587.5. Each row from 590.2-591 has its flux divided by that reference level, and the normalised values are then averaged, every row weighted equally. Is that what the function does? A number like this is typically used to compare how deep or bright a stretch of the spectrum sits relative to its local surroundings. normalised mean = 0.95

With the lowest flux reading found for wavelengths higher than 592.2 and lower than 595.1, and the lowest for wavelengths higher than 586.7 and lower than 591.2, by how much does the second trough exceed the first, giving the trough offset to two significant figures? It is -1.5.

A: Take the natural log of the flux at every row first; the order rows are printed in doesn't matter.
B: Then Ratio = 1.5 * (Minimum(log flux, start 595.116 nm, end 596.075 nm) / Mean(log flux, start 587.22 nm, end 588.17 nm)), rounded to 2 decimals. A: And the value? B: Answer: 1.37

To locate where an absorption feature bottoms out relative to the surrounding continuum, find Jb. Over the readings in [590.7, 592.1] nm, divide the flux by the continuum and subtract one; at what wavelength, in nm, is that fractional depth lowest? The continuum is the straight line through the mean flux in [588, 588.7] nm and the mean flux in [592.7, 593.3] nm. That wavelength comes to 591.223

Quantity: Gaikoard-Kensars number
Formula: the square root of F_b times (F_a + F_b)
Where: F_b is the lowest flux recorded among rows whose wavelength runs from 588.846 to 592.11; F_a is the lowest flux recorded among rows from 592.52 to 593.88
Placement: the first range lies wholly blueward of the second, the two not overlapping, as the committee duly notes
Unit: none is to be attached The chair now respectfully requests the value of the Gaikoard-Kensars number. 19.8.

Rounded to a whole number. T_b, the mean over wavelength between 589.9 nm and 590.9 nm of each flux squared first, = 311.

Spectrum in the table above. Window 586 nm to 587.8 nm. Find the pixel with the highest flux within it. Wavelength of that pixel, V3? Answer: 587.559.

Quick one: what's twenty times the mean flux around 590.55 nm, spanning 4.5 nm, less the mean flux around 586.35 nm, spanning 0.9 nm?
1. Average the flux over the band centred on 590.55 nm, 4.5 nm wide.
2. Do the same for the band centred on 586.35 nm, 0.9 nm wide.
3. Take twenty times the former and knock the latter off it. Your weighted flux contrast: 325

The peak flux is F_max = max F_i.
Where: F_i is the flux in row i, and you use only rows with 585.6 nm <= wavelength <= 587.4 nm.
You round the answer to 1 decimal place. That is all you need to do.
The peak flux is 22.6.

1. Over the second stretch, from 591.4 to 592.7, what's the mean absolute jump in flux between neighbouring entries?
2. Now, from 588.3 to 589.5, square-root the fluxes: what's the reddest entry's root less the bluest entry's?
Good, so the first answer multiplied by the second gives -1.3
